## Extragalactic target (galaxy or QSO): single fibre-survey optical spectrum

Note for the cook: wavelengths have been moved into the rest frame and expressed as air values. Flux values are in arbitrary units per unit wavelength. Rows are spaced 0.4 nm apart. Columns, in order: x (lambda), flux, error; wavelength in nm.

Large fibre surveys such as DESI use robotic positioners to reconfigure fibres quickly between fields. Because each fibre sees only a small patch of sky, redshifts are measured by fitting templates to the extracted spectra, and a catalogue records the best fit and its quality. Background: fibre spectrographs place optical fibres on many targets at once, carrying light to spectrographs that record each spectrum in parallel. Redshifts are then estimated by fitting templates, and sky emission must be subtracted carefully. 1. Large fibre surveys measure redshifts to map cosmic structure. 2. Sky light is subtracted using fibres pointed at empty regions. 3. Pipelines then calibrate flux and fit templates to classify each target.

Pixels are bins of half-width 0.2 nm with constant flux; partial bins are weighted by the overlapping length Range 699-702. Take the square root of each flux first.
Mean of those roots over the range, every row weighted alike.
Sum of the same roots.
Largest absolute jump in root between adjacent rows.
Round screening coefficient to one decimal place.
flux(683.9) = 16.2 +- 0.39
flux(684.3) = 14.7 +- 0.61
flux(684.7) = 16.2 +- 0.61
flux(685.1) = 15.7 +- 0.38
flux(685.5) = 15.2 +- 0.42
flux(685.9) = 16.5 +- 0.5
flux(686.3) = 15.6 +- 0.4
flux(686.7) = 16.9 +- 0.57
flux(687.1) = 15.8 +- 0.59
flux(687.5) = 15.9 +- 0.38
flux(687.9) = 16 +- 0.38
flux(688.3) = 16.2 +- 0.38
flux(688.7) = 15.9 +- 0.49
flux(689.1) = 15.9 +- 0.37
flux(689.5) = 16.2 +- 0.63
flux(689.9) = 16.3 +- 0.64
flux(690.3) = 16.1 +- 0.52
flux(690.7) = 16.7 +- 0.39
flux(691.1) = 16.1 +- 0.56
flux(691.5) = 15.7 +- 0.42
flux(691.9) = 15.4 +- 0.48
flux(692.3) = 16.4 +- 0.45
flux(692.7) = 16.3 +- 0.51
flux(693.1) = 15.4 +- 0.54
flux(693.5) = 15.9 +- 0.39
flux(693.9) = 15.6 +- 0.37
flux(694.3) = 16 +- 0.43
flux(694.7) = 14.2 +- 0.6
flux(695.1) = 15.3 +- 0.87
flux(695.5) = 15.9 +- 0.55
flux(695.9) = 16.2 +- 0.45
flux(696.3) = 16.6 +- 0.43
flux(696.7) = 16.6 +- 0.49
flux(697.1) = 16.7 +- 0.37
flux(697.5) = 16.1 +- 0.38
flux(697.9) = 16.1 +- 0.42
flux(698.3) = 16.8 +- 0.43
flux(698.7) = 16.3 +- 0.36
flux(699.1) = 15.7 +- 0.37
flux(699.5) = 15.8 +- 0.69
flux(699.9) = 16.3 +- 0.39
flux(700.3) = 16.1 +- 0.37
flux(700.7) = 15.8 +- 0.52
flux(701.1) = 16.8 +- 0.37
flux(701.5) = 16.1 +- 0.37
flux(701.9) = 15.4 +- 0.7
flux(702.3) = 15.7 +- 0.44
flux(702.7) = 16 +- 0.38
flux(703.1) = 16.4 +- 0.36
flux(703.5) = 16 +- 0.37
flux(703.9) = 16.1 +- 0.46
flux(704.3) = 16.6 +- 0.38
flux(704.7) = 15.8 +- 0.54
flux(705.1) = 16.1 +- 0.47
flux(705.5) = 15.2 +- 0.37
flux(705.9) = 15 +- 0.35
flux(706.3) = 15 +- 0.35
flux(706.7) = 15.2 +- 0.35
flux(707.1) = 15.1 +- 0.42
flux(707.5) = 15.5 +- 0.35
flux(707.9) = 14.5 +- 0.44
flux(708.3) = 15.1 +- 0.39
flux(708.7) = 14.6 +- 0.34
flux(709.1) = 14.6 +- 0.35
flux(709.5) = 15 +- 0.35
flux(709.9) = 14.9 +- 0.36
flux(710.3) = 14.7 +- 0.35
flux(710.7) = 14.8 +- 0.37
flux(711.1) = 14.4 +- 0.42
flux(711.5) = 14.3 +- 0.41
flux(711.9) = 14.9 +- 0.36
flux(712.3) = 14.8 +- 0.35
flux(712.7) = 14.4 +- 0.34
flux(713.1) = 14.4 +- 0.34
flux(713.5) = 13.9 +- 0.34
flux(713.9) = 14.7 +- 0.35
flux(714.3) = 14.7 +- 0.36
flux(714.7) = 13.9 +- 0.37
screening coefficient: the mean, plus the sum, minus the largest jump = 35.9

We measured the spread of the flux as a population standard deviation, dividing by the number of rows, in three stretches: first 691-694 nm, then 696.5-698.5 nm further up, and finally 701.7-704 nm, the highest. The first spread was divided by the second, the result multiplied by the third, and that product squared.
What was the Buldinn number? 0.14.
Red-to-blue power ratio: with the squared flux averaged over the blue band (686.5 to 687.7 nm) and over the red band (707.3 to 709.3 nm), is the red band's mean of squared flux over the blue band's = 0.84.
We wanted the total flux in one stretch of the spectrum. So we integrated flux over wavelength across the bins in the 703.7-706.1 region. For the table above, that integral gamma 37.9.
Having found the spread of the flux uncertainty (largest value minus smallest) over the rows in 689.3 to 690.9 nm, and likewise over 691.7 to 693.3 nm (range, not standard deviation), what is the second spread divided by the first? 0.4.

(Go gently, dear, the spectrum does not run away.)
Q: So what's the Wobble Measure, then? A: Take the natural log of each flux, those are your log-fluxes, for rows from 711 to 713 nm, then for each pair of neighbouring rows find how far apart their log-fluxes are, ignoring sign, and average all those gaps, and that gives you 0.0206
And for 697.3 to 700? 0.0246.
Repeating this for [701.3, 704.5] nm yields 0.0241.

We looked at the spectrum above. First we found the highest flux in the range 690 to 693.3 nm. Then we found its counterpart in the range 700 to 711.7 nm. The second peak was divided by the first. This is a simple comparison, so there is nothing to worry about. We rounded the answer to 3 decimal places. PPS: 1.006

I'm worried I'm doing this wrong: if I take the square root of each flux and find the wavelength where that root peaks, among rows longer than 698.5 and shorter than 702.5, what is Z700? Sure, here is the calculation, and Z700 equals 701.1 nm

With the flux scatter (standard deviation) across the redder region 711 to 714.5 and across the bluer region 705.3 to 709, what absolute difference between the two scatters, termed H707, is 0.00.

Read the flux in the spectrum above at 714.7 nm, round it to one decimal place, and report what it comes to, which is 13.9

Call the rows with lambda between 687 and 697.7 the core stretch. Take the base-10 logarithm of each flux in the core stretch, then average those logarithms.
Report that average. 1.20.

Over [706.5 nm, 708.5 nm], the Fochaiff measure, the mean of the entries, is 15.1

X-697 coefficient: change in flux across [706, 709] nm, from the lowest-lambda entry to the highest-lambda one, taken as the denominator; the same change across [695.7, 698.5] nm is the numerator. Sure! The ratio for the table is -1.5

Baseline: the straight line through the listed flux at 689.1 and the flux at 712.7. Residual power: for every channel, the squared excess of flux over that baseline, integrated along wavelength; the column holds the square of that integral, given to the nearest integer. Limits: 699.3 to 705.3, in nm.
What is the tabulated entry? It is 47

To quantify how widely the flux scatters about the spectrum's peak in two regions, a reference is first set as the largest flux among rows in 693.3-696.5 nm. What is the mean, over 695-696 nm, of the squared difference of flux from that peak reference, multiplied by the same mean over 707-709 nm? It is 2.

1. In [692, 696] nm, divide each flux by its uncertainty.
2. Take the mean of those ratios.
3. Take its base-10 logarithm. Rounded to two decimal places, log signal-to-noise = 1.51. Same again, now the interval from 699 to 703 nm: 1.57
